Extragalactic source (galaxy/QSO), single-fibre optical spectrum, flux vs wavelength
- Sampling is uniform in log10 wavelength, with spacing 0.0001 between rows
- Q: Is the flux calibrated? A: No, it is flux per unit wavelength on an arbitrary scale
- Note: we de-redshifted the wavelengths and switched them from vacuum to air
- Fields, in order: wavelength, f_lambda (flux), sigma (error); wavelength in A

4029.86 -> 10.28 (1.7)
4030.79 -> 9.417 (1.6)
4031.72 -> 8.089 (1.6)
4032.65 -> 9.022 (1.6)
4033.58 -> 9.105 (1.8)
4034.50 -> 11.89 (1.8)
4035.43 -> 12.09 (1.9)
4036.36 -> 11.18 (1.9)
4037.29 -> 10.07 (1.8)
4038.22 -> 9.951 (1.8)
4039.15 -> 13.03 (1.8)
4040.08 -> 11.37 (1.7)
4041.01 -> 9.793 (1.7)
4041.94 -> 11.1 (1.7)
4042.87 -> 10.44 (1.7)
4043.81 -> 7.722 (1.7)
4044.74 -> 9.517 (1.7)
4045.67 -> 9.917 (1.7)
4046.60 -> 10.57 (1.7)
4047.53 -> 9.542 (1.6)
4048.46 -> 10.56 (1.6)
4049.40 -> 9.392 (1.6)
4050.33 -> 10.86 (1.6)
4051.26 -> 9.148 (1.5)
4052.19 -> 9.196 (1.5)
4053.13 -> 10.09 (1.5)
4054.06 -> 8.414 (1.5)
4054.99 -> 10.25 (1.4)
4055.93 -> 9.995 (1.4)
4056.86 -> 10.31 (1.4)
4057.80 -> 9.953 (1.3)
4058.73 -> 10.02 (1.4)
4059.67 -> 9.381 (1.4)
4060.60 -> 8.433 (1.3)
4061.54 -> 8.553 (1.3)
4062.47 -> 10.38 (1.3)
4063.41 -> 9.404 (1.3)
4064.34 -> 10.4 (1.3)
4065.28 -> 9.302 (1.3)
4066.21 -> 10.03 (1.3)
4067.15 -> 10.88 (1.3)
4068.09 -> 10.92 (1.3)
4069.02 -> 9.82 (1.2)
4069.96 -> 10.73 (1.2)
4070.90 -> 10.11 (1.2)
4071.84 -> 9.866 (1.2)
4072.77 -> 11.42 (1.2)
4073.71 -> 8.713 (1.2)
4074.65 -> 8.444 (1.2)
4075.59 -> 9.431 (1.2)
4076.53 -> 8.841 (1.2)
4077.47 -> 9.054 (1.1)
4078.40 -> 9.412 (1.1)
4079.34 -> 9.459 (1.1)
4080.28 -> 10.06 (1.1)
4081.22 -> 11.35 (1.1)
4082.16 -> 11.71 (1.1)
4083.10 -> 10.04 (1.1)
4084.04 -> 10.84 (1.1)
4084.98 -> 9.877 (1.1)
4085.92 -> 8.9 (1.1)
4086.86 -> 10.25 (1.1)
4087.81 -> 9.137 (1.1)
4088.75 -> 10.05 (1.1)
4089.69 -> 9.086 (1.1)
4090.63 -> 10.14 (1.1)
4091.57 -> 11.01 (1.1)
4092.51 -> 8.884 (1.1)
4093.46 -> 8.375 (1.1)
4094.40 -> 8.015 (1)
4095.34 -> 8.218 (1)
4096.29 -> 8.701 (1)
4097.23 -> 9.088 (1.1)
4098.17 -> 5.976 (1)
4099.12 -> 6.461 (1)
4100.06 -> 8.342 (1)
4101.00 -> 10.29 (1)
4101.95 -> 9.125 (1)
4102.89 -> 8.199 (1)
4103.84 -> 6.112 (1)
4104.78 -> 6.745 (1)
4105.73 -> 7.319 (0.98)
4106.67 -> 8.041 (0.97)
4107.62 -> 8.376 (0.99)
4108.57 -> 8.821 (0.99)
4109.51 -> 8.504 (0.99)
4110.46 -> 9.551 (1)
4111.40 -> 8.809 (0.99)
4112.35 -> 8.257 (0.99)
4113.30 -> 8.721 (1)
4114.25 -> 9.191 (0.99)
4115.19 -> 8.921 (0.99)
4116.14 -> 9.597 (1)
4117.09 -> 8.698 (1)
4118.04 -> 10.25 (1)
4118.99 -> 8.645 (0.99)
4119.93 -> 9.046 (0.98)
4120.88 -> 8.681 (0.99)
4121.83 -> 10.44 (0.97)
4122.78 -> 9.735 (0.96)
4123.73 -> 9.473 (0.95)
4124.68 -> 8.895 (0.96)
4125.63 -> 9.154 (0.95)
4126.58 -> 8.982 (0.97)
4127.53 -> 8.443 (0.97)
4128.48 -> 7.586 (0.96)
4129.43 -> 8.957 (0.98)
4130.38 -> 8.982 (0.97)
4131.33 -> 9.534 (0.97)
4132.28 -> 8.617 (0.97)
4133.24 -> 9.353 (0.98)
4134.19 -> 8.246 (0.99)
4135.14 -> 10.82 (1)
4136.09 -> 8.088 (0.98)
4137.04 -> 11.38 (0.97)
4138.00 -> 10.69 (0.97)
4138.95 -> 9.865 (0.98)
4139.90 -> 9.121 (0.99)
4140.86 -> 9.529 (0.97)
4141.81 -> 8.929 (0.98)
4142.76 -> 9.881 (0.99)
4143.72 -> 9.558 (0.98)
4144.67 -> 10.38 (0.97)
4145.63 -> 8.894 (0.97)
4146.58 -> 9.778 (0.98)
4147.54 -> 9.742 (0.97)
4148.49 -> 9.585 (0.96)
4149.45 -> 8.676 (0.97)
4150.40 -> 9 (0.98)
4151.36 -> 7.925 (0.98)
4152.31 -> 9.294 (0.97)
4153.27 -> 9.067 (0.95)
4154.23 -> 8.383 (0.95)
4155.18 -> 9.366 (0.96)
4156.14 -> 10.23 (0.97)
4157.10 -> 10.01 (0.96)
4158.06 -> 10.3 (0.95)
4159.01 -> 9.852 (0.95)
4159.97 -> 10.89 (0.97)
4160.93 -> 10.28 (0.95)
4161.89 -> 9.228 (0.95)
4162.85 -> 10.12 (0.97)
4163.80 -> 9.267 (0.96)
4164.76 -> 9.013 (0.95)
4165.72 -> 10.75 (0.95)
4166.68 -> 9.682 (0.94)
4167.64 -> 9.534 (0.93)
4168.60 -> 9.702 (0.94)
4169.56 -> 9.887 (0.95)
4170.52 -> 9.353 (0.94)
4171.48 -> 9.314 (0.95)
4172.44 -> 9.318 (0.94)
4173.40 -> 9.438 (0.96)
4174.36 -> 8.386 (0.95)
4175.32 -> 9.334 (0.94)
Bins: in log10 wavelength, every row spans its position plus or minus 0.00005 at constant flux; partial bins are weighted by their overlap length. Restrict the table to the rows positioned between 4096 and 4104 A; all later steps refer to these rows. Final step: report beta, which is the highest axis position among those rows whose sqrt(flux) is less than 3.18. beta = 4103.84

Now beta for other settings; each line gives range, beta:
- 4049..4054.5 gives 4054.06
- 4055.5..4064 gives 4063.41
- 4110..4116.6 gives 4116.14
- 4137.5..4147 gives 4146.58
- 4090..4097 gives 4096.29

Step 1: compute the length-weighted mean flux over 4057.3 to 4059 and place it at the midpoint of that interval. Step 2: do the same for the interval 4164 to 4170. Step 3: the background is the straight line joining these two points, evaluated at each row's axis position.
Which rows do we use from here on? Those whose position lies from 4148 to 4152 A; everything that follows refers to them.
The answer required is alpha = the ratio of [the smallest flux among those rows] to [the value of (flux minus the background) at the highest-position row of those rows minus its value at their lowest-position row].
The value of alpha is -5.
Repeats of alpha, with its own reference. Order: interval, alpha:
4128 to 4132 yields 4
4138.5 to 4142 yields -10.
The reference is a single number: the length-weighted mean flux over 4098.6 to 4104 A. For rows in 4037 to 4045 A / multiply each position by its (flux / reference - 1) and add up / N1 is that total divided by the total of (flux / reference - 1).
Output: 4040.3 A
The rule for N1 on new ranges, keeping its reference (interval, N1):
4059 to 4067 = 4063.5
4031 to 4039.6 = 4036.5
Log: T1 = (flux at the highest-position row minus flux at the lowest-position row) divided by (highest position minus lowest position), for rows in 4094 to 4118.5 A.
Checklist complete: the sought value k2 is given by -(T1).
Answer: -0.095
